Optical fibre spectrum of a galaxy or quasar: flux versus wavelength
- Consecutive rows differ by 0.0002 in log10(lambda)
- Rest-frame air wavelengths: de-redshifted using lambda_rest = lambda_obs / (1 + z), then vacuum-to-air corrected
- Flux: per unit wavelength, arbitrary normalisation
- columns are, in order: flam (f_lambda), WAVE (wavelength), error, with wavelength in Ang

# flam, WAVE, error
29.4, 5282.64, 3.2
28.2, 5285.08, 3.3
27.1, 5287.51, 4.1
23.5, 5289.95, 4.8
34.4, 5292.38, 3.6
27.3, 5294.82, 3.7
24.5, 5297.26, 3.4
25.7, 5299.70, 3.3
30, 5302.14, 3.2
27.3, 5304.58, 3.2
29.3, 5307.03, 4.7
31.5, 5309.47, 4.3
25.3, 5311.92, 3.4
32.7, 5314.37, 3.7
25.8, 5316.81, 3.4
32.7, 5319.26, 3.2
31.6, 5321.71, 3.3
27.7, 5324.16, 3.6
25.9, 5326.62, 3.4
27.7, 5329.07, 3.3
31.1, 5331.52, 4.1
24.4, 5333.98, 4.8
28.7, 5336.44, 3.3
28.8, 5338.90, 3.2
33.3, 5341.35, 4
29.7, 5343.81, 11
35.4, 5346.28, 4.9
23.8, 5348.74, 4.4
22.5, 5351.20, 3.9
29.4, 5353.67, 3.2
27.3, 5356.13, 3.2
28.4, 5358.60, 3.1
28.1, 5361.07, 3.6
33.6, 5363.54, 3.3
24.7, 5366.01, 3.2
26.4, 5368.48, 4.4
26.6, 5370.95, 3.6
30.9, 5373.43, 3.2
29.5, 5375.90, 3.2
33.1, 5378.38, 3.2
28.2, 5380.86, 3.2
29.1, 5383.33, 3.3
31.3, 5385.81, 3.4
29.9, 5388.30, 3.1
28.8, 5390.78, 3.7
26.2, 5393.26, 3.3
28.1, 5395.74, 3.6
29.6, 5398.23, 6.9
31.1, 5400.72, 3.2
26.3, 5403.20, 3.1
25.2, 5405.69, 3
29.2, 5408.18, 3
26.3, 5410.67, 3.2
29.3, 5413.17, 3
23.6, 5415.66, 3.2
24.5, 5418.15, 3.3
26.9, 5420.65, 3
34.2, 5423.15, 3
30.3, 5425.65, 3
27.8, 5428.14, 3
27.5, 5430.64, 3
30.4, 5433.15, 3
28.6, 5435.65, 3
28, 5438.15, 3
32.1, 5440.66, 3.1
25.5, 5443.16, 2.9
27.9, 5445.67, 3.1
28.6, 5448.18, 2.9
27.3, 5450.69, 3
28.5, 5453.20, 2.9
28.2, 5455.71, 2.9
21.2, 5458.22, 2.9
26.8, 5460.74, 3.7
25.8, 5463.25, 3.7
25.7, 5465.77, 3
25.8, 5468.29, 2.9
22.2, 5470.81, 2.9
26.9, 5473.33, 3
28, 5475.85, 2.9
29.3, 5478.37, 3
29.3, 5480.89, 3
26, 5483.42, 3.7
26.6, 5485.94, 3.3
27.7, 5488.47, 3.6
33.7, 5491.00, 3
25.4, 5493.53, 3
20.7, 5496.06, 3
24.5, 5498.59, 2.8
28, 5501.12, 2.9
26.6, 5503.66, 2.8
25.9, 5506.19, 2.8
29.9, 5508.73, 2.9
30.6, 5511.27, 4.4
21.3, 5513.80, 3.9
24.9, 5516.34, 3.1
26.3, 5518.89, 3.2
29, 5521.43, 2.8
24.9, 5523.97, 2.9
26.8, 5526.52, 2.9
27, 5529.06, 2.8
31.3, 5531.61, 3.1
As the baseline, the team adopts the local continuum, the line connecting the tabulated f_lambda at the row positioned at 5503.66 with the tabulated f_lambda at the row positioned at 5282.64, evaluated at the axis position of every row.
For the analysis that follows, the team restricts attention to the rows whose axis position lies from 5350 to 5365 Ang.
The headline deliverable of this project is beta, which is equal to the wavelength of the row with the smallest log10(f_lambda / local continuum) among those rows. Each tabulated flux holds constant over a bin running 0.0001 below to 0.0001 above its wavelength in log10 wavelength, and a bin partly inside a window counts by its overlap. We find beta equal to 5351.20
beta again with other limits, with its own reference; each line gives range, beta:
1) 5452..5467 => 5458.22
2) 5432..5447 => 5443.16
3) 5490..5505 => 5496.06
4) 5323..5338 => 5333.98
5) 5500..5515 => 5513.80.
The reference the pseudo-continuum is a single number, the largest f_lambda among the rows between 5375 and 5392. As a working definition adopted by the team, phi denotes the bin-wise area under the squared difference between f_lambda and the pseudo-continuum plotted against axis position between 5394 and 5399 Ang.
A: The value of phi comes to 111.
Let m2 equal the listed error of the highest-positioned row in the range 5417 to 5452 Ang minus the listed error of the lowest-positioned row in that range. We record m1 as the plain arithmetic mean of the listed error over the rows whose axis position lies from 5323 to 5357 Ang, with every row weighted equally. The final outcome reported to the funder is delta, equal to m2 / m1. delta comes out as -0.1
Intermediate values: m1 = 4.31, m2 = -0.3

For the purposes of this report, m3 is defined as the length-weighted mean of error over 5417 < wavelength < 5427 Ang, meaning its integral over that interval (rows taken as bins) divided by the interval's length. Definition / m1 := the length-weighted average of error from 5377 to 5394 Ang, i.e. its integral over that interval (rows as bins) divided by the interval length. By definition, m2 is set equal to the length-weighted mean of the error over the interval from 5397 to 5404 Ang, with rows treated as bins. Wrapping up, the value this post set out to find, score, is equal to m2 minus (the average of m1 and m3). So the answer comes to 1.3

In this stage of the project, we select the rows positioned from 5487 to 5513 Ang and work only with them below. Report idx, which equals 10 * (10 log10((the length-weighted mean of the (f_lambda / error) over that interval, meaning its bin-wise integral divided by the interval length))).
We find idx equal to 94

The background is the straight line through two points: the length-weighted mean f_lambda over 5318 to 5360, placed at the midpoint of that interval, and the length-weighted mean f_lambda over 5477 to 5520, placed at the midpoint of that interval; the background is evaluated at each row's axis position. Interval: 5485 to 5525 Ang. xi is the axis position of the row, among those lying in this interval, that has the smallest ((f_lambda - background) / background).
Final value 5496.06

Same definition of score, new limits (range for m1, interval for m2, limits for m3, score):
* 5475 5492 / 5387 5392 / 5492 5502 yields 0.3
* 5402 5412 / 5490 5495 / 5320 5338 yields -0.4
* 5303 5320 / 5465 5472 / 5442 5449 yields -0.4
